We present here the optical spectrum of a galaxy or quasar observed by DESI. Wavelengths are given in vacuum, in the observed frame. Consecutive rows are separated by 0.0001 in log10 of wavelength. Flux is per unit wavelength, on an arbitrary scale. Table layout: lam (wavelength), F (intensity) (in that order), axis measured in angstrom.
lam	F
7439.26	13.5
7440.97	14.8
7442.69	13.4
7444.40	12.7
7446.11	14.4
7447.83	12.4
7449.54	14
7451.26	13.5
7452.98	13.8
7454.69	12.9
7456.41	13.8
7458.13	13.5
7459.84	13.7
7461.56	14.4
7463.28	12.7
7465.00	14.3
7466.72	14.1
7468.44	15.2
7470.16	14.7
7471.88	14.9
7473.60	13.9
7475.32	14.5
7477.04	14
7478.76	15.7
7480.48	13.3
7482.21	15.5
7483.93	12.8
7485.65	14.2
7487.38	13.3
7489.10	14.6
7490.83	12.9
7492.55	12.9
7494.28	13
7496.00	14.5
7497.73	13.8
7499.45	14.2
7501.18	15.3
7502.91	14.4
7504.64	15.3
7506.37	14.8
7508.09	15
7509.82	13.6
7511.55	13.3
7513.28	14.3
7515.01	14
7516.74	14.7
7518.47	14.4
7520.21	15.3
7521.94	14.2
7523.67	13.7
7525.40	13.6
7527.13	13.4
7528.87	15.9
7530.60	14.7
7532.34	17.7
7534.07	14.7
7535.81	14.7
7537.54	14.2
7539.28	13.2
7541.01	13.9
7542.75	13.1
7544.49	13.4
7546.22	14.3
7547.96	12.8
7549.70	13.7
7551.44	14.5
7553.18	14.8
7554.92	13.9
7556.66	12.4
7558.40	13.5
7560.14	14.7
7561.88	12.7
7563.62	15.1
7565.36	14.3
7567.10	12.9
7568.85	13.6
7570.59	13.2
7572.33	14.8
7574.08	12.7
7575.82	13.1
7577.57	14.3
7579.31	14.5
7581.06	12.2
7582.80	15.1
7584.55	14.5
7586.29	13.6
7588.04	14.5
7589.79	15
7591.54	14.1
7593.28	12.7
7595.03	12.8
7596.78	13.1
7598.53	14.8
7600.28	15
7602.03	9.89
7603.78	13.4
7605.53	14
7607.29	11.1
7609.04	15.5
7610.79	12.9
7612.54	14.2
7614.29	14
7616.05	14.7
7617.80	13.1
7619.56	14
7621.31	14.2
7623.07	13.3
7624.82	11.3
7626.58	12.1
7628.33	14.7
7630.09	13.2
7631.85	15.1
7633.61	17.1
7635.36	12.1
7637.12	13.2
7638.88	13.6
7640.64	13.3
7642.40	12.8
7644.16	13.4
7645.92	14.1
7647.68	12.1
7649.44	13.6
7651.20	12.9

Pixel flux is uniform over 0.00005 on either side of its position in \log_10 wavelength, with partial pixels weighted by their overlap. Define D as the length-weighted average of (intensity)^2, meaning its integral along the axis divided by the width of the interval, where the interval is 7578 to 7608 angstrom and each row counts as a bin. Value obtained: 186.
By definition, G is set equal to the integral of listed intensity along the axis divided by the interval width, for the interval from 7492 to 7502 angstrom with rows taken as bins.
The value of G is 14.0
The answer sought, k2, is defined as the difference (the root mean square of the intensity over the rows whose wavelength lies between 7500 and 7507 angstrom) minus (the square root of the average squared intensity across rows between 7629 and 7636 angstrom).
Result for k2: 0.5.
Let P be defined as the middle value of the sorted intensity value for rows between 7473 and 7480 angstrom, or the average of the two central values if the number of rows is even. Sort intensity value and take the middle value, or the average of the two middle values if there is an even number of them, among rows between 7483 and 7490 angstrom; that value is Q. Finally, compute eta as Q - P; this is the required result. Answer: -0.5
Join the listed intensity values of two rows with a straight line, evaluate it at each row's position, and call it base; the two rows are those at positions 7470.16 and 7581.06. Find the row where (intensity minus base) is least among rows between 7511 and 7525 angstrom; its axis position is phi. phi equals 7511.55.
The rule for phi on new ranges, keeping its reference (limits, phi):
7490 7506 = 7490.83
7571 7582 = 7581.06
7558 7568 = 7561.88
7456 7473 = 7463.28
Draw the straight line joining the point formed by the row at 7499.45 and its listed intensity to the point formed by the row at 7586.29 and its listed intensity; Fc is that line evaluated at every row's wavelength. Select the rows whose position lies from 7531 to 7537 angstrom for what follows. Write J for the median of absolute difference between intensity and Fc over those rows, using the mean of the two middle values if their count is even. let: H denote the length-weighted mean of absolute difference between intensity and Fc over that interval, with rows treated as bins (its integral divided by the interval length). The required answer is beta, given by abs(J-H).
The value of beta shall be 0.83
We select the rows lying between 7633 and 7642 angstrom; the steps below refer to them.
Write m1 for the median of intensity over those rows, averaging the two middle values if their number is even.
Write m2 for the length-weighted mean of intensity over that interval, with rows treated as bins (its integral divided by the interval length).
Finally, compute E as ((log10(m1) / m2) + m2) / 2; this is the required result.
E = 6.90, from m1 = 13.3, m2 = 13.7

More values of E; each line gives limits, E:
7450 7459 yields 6.80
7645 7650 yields 6.67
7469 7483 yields 7.33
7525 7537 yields 7.53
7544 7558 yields 6.90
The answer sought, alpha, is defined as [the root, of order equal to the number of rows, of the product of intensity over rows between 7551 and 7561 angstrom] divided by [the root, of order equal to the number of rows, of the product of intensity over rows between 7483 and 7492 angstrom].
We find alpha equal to 1.03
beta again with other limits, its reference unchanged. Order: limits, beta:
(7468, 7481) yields 0.11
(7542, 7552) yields 0.02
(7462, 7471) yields 0.31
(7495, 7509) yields 0.06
